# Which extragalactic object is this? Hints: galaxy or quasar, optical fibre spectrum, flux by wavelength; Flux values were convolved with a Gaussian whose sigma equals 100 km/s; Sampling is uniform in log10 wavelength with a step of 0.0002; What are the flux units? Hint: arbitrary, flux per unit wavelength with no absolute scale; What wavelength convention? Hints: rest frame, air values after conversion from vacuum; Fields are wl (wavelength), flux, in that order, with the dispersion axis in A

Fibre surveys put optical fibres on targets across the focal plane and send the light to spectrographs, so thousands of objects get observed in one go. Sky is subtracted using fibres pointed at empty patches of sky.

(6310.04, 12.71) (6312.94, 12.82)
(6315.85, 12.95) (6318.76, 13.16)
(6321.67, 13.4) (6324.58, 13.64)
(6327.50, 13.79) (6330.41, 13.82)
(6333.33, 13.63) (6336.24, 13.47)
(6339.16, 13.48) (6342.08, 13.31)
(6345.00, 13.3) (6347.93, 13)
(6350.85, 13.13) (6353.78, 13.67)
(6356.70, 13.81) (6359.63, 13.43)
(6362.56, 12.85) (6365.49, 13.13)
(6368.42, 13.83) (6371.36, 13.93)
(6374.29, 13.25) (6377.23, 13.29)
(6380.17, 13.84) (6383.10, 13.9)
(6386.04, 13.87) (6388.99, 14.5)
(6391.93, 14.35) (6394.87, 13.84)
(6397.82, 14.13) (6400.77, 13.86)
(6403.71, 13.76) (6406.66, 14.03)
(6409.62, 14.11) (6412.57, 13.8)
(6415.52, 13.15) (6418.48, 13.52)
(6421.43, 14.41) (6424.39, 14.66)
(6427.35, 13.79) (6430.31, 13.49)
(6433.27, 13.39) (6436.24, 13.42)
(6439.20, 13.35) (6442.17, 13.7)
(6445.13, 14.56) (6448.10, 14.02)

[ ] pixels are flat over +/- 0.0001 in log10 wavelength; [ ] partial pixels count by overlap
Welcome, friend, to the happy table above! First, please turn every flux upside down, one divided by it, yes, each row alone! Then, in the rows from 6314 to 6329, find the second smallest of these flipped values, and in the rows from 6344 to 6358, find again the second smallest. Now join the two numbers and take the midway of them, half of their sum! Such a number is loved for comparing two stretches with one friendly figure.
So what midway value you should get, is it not 0.0732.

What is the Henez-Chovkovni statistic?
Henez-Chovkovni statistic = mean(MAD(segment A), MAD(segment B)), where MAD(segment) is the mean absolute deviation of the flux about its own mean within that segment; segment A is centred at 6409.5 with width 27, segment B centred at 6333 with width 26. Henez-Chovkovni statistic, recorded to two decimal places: 0.22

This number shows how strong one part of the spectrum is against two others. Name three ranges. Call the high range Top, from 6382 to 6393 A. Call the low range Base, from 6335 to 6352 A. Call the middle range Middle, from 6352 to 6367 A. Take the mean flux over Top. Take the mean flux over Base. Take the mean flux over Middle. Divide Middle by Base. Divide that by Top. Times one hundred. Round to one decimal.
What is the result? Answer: 7.1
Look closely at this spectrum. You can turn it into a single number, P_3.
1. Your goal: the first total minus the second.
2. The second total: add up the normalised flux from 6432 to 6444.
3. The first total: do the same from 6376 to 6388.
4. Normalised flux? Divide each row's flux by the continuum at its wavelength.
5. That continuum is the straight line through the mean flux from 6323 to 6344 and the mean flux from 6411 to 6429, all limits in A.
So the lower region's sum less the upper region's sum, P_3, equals 0.13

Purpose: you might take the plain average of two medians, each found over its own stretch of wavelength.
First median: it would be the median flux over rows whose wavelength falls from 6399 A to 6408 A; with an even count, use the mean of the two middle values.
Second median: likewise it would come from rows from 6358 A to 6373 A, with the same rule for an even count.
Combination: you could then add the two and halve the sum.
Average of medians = 13.6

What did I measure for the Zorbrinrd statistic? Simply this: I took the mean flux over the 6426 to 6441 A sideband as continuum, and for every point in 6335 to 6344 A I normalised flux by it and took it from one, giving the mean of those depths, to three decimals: 0.005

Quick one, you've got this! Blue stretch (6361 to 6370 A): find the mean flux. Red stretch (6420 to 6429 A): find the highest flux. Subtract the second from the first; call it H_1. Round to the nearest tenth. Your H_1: -1.4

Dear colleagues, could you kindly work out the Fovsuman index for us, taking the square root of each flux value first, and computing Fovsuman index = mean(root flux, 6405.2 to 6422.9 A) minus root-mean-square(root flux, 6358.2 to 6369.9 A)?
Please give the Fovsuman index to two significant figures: 0.071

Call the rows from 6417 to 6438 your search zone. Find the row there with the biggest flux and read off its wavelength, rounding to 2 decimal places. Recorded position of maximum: 6424.39 A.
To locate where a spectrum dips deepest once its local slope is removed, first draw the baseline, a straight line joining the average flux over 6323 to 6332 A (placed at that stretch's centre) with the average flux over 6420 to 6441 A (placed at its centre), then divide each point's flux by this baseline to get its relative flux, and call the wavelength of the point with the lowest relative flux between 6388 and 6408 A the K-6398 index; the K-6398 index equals 6403.71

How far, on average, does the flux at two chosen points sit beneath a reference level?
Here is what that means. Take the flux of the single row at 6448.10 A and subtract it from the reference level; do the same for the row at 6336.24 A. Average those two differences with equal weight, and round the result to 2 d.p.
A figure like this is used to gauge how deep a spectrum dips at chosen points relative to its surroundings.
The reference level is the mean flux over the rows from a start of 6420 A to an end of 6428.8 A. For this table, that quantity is 0.54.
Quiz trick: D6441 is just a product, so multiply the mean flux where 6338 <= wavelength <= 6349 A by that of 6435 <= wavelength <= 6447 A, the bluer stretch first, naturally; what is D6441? 183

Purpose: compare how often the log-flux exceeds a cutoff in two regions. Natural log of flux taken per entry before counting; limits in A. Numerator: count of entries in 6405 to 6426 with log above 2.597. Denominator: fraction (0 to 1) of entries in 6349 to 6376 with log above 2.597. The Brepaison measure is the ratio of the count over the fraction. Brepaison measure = 11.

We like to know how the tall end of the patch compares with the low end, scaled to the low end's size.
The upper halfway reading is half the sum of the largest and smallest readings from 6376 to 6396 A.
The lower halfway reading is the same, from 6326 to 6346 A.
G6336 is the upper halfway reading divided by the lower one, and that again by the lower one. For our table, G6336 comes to 0.0756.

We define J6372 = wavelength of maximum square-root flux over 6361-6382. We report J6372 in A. 6371.36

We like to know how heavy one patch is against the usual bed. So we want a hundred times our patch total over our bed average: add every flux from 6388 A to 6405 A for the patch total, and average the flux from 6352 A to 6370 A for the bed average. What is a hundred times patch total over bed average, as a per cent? 628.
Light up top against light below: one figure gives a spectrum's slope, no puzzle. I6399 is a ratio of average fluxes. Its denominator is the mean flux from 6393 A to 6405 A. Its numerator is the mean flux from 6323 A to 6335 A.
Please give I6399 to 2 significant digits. 0.99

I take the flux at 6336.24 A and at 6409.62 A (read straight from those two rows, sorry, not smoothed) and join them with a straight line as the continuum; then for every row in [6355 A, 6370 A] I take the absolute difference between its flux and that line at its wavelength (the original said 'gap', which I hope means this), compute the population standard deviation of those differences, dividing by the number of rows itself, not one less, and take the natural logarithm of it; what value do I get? -1.23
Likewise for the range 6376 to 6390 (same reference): -1.35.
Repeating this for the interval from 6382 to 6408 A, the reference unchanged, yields -1.74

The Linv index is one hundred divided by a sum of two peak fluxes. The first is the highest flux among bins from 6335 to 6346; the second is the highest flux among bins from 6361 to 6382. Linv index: 3.65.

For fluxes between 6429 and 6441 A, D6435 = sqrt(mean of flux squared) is 13.41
